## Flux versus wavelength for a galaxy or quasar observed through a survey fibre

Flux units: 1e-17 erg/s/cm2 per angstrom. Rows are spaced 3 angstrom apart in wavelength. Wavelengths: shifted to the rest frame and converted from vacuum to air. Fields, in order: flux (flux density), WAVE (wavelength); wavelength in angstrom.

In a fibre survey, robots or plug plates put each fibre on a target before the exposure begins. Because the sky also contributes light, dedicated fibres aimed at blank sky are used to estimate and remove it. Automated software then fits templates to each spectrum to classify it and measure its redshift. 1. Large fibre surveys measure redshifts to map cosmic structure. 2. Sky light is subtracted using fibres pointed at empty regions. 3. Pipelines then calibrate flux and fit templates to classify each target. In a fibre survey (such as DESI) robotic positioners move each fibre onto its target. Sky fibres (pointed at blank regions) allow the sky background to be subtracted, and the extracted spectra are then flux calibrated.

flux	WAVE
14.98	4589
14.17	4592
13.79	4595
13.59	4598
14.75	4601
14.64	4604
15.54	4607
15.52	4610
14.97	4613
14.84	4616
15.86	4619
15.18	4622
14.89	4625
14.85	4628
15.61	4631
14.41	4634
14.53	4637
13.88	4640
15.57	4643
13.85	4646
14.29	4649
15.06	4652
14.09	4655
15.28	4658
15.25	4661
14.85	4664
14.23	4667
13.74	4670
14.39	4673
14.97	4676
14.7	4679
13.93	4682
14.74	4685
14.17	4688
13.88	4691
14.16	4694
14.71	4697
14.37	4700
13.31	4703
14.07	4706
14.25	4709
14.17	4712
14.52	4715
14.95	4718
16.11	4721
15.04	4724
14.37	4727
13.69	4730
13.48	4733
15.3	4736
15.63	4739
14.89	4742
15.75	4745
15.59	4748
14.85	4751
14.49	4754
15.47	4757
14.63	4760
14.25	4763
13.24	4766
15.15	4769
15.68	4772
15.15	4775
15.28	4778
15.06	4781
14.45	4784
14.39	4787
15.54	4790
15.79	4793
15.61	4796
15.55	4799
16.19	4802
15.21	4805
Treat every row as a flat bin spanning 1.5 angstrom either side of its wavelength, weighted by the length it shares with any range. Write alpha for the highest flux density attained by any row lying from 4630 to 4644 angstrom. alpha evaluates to 15.61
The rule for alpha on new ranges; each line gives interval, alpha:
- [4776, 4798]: 15.79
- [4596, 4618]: 15.54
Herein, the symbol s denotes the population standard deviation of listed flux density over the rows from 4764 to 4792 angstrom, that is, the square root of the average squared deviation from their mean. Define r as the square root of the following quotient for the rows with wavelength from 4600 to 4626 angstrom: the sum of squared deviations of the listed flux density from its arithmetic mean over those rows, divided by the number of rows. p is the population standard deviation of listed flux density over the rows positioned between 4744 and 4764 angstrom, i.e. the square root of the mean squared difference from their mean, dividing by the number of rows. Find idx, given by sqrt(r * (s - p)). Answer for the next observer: 0.25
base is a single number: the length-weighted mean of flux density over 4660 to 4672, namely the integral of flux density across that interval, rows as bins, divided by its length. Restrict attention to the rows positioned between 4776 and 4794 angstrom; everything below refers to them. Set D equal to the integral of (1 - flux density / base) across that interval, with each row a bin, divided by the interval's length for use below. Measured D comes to -0.040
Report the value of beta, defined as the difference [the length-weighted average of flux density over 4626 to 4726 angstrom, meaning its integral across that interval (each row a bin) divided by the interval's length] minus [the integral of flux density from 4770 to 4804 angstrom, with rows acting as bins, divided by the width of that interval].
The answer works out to -0.79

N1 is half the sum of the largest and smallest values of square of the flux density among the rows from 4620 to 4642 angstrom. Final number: 218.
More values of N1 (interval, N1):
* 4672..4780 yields 217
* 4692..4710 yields 197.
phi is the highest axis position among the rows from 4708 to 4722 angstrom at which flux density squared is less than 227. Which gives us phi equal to 4718 angstrom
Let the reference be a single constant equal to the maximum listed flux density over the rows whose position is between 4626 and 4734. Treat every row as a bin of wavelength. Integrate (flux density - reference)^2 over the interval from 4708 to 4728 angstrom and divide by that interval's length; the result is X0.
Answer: 2.1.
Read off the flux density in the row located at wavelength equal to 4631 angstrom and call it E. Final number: 15.61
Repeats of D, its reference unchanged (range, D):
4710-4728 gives -0.026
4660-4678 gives -0.005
